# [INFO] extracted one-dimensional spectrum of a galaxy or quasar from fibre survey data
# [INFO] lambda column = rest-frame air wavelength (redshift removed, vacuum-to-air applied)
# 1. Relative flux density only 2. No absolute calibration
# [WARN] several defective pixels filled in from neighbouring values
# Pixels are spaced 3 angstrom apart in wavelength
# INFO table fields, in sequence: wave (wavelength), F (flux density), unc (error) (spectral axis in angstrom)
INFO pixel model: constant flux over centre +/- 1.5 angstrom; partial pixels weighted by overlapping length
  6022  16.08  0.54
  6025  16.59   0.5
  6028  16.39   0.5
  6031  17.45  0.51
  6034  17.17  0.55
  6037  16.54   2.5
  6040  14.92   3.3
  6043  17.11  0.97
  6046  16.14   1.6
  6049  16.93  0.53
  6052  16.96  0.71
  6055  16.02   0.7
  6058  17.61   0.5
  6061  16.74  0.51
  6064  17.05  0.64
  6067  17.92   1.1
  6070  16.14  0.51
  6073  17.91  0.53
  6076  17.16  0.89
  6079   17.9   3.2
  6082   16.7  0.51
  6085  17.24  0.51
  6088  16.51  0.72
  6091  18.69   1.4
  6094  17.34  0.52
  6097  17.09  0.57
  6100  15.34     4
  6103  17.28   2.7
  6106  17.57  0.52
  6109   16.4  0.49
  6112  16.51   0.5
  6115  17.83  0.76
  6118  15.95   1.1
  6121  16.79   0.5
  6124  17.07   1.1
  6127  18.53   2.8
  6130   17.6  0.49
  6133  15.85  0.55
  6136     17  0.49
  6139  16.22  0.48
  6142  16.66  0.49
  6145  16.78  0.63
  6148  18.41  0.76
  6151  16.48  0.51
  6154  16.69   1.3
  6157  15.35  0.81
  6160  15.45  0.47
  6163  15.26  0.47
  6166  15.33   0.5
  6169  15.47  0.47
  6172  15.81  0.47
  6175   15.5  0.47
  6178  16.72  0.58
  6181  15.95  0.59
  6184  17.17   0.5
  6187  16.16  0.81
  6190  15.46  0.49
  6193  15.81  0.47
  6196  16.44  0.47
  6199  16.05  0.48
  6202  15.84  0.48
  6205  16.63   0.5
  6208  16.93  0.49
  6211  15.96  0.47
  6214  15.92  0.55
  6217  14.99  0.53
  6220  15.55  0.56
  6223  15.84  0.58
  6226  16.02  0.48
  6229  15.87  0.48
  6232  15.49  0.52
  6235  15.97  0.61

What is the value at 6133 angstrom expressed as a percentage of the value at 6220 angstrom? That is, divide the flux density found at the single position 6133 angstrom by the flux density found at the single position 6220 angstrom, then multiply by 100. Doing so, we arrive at 102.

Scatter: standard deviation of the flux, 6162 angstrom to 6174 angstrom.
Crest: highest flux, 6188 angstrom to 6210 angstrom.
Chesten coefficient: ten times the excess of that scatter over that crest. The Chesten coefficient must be -167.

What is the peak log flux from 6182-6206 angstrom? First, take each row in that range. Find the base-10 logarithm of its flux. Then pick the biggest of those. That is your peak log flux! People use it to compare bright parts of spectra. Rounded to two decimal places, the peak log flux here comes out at 1.23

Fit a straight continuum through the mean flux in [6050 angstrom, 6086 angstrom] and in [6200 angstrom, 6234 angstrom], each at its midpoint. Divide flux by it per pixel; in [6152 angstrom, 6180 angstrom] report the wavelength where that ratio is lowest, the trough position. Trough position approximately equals 6163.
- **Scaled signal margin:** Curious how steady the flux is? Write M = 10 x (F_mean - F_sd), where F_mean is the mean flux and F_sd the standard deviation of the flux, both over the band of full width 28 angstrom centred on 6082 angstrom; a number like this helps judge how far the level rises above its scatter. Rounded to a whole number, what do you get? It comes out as 165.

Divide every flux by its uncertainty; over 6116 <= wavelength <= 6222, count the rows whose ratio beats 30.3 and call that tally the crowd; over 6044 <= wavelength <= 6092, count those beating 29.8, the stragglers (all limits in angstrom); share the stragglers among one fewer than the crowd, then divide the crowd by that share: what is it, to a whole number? 60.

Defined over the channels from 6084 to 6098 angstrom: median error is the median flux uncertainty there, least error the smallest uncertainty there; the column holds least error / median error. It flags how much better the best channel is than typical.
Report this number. 0.89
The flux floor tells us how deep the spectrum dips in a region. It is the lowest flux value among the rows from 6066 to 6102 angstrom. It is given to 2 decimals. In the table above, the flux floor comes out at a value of 15.34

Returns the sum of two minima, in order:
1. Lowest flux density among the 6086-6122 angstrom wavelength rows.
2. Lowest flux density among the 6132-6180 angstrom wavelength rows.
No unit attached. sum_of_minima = 30.6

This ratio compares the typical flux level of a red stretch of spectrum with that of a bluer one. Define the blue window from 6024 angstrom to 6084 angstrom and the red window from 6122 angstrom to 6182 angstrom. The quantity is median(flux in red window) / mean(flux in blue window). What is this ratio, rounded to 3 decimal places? 0.969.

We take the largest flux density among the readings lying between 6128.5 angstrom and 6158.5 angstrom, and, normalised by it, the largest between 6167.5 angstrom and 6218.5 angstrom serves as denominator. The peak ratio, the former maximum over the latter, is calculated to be 1.07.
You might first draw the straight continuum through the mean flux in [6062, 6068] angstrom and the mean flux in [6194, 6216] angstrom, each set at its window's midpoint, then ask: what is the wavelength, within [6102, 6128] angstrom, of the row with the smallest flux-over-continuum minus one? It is 6118 angstrom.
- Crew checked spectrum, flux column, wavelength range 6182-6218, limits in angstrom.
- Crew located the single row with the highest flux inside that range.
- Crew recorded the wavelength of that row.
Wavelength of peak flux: 6184 angstrom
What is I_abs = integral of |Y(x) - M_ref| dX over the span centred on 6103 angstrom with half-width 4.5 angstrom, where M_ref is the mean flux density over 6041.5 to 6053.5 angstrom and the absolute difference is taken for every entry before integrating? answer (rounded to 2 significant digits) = 8.2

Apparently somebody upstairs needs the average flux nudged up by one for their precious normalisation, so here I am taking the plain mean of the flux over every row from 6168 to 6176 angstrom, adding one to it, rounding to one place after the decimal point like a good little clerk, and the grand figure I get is 16.6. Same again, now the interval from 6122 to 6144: 18.0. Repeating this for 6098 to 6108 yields 17.7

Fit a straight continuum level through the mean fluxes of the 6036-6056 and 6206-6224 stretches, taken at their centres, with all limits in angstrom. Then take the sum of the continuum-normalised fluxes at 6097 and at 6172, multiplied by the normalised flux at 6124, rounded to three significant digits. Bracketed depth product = 2.16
